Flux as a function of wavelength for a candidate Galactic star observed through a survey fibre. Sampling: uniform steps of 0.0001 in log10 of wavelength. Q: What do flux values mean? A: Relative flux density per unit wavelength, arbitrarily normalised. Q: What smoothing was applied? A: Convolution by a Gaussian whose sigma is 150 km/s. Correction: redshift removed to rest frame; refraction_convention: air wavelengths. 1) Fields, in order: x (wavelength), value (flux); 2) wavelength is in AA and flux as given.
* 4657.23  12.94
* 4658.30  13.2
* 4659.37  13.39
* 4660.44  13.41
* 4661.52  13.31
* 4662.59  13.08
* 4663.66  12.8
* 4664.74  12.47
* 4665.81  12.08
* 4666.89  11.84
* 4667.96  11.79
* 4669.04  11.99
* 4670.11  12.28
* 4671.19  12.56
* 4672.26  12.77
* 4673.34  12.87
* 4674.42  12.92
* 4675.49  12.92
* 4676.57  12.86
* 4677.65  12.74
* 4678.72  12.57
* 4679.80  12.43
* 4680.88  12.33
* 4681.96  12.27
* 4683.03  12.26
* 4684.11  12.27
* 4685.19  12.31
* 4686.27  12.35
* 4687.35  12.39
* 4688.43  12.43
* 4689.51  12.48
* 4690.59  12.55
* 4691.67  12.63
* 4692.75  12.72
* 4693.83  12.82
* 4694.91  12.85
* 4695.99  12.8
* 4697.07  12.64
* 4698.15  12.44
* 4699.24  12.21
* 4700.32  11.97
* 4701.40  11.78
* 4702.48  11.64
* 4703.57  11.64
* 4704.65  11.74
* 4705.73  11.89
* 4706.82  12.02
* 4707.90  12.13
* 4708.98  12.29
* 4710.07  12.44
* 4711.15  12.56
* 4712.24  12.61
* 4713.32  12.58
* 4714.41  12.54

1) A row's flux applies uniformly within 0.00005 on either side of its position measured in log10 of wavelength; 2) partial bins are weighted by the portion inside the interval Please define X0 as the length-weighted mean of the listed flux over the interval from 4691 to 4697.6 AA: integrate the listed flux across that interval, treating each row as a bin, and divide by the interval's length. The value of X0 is 12.75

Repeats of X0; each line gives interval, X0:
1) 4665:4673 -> 12.22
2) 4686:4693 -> 12.50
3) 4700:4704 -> 11.74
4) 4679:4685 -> 12.32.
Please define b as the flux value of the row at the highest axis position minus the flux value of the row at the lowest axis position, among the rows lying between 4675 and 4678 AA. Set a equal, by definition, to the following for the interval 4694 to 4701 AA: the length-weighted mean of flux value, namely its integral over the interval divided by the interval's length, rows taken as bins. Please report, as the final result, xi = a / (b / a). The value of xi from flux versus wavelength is -867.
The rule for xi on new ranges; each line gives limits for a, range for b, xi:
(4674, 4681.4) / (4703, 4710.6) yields 201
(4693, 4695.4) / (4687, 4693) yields 499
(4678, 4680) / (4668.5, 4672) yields 277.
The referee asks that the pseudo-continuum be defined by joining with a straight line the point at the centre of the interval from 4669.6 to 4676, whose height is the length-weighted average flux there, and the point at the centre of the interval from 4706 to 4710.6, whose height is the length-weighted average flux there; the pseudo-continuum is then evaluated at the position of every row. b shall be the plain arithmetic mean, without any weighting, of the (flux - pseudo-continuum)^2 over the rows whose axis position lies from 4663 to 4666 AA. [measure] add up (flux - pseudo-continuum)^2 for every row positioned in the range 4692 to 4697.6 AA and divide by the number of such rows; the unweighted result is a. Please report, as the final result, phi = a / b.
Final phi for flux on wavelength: 0.6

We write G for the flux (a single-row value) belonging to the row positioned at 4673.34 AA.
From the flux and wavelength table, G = 12.87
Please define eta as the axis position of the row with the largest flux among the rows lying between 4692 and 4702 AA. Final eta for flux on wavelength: 4694.91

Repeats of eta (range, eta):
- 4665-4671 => 4670.11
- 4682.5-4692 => 4691.67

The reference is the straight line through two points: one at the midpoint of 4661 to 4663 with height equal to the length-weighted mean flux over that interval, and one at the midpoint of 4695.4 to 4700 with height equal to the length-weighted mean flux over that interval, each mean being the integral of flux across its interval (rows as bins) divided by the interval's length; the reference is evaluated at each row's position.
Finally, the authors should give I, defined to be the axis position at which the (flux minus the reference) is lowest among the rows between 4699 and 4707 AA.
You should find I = 4702.48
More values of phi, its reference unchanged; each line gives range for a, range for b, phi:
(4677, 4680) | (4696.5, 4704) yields 0.1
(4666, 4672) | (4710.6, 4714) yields 2.8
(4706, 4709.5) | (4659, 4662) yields 0.1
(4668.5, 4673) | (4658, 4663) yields 1.5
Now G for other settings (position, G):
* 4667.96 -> 11.79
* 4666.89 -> 11.84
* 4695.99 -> 12.8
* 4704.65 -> 11.74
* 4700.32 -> 11.97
